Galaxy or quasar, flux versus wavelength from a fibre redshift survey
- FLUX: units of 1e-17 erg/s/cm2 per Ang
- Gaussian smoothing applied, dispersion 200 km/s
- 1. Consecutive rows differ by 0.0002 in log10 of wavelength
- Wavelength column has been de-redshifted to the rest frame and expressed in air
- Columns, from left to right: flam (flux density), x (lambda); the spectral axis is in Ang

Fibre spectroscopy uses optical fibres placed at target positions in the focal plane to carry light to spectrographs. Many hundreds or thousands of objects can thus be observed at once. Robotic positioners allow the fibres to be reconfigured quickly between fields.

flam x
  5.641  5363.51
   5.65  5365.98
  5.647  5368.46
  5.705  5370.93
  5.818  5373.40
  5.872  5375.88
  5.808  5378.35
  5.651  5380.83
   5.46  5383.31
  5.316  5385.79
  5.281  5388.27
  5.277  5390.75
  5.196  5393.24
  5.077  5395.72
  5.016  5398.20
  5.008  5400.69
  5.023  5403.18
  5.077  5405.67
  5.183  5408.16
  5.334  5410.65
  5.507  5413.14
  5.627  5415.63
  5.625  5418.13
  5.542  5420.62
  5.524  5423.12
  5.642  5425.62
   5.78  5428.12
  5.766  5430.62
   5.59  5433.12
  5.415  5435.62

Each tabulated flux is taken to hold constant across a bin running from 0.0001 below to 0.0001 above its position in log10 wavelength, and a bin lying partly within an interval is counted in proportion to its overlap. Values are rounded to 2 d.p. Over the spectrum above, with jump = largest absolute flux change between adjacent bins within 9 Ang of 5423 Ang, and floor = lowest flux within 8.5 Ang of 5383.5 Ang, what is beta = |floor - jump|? 5.14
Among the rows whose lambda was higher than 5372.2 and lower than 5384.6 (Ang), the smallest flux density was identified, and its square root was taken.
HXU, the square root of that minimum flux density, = 2.34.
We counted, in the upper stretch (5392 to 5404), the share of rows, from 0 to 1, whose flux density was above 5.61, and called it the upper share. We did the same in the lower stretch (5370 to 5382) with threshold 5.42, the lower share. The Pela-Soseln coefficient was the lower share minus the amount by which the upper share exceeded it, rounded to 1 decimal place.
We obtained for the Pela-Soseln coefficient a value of 2.0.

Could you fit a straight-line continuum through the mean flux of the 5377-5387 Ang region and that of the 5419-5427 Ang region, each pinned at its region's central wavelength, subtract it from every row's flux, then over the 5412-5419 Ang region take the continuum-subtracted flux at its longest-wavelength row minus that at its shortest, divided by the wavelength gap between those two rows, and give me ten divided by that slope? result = 428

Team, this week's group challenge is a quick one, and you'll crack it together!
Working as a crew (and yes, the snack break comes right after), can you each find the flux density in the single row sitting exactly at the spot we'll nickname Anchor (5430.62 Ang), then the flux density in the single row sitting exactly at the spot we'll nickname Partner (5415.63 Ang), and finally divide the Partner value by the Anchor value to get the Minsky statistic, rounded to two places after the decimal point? 0.98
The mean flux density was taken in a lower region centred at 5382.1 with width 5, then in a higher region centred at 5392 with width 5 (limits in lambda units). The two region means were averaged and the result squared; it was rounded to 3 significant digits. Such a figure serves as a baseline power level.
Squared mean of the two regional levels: 29.1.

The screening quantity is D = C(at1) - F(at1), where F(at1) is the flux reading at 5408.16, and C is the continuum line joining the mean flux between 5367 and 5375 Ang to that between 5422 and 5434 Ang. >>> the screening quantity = 0.50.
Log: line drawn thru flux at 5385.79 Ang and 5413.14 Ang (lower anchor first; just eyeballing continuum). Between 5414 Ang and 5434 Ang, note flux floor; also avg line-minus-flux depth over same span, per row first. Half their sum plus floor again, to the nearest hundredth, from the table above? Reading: 8.26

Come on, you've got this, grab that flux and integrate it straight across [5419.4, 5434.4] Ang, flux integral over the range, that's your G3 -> 84.6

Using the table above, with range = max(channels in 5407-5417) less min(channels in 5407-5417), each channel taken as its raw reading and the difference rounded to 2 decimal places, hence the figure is 0.44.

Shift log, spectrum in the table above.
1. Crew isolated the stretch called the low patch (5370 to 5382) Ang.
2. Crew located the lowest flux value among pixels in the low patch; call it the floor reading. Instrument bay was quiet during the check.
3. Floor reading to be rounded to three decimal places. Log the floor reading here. 5.651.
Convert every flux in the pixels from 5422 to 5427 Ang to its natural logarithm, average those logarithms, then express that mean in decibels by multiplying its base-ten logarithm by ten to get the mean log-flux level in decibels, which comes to 2.35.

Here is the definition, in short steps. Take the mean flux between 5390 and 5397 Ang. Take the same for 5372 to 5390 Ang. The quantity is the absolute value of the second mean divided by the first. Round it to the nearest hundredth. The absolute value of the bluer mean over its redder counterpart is 1.08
